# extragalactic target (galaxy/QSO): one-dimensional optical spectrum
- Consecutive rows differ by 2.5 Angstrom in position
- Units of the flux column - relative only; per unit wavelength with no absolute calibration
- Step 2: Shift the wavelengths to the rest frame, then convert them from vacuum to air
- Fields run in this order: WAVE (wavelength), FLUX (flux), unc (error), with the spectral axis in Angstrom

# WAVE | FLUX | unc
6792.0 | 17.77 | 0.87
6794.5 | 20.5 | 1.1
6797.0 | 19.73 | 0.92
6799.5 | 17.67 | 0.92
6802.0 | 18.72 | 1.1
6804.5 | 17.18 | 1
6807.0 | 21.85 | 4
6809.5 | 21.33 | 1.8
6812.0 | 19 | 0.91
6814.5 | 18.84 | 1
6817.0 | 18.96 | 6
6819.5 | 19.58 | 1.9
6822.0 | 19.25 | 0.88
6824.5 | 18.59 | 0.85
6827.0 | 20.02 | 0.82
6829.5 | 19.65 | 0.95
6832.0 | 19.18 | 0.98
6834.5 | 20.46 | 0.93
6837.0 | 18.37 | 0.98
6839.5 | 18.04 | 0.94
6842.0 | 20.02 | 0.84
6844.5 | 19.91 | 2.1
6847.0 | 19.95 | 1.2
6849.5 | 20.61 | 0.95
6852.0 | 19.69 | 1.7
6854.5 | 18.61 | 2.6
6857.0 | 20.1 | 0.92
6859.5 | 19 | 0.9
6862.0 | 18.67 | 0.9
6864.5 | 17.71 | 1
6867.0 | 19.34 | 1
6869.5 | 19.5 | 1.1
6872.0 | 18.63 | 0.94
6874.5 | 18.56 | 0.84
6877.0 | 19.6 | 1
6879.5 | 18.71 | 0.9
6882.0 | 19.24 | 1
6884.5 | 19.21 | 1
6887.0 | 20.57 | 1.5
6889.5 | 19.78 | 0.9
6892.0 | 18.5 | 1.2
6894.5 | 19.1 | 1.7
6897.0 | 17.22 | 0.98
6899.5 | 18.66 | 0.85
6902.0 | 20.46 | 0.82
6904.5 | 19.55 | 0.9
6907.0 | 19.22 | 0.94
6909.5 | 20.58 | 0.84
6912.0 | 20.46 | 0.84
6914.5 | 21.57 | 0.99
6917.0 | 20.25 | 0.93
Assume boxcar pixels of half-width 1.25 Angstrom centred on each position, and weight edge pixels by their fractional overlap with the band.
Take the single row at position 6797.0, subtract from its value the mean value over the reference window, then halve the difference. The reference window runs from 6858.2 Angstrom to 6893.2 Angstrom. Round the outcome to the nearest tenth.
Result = 0.3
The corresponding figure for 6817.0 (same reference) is -0.1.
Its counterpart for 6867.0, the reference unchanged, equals 0.1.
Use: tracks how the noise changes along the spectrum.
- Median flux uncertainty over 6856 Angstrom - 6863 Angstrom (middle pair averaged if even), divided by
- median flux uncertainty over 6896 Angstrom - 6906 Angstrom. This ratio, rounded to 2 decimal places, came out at 1.03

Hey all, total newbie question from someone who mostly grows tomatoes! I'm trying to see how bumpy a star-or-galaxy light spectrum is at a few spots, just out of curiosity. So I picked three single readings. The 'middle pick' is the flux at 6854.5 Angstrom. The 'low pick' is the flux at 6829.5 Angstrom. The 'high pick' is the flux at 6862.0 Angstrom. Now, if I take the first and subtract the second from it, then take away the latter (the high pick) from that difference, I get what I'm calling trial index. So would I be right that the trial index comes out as -19.7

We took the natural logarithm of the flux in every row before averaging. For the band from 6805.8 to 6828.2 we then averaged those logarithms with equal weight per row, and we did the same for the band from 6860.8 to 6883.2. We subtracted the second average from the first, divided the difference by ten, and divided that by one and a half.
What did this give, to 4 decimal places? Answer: 0.0028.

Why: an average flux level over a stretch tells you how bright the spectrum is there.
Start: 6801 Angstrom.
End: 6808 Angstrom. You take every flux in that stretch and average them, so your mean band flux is 19.2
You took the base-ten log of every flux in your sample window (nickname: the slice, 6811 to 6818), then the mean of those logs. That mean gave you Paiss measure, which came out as 1.28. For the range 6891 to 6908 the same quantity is 1.28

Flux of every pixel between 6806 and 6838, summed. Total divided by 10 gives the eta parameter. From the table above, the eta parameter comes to 26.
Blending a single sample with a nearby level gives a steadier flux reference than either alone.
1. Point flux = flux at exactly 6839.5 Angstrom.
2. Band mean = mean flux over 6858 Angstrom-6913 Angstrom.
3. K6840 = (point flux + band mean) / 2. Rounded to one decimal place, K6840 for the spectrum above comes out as 18.6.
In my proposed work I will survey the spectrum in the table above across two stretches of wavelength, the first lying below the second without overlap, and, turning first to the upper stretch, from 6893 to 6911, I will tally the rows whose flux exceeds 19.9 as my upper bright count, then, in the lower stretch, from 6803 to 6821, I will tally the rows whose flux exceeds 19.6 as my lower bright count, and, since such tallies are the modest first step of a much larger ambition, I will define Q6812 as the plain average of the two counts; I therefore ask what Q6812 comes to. 2.0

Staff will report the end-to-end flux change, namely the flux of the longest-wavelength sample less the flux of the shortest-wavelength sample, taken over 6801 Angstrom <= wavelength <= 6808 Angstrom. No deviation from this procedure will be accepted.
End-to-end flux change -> 3.1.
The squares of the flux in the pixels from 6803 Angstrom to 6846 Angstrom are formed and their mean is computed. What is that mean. 379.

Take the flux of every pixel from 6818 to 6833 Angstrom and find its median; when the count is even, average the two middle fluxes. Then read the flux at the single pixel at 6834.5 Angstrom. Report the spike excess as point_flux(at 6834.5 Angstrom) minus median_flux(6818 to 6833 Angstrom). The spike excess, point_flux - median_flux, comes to 1.0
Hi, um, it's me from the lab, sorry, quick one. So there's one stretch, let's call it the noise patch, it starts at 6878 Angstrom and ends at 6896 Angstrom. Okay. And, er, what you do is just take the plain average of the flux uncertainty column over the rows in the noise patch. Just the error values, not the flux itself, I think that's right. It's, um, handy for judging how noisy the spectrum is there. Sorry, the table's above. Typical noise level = 1.2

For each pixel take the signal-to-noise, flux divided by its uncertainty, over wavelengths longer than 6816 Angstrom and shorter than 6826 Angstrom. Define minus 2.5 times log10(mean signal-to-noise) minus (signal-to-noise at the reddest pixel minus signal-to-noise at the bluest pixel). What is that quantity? -22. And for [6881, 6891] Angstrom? -6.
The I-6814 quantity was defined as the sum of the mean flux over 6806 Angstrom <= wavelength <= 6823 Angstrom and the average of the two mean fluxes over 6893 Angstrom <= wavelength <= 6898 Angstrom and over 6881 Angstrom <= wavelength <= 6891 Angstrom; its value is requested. 38.8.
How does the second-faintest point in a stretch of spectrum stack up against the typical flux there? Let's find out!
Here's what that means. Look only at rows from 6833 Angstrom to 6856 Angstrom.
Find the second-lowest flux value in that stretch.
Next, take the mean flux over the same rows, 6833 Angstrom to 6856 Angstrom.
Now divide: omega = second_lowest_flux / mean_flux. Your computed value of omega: 0.941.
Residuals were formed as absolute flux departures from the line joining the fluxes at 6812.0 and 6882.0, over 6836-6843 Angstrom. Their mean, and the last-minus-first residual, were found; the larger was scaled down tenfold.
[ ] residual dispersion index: 0.090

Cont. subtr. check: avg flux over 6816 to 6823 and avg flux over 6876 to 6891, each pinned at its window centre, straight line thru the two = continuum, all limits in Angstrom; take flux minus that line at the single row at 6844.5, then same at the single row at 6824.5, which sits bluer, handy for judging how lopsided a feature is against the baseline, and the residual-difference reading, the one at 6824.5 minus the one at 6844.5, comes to -1.2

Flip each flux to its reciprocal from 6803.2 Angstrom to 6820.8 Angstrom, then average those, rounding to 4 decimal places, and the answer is 0.0515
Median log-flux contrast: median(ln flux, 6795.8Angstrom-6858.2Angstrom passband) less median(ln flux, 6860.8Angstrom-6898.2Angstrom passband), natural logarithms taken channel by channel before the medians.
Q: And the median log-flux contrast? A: 0.02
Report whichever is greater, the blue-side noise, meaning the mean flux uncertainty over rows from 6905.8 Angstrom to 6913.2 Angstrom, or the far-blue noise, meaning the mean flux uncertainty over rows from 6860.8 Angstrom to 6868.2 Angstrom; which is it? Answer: 1.0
